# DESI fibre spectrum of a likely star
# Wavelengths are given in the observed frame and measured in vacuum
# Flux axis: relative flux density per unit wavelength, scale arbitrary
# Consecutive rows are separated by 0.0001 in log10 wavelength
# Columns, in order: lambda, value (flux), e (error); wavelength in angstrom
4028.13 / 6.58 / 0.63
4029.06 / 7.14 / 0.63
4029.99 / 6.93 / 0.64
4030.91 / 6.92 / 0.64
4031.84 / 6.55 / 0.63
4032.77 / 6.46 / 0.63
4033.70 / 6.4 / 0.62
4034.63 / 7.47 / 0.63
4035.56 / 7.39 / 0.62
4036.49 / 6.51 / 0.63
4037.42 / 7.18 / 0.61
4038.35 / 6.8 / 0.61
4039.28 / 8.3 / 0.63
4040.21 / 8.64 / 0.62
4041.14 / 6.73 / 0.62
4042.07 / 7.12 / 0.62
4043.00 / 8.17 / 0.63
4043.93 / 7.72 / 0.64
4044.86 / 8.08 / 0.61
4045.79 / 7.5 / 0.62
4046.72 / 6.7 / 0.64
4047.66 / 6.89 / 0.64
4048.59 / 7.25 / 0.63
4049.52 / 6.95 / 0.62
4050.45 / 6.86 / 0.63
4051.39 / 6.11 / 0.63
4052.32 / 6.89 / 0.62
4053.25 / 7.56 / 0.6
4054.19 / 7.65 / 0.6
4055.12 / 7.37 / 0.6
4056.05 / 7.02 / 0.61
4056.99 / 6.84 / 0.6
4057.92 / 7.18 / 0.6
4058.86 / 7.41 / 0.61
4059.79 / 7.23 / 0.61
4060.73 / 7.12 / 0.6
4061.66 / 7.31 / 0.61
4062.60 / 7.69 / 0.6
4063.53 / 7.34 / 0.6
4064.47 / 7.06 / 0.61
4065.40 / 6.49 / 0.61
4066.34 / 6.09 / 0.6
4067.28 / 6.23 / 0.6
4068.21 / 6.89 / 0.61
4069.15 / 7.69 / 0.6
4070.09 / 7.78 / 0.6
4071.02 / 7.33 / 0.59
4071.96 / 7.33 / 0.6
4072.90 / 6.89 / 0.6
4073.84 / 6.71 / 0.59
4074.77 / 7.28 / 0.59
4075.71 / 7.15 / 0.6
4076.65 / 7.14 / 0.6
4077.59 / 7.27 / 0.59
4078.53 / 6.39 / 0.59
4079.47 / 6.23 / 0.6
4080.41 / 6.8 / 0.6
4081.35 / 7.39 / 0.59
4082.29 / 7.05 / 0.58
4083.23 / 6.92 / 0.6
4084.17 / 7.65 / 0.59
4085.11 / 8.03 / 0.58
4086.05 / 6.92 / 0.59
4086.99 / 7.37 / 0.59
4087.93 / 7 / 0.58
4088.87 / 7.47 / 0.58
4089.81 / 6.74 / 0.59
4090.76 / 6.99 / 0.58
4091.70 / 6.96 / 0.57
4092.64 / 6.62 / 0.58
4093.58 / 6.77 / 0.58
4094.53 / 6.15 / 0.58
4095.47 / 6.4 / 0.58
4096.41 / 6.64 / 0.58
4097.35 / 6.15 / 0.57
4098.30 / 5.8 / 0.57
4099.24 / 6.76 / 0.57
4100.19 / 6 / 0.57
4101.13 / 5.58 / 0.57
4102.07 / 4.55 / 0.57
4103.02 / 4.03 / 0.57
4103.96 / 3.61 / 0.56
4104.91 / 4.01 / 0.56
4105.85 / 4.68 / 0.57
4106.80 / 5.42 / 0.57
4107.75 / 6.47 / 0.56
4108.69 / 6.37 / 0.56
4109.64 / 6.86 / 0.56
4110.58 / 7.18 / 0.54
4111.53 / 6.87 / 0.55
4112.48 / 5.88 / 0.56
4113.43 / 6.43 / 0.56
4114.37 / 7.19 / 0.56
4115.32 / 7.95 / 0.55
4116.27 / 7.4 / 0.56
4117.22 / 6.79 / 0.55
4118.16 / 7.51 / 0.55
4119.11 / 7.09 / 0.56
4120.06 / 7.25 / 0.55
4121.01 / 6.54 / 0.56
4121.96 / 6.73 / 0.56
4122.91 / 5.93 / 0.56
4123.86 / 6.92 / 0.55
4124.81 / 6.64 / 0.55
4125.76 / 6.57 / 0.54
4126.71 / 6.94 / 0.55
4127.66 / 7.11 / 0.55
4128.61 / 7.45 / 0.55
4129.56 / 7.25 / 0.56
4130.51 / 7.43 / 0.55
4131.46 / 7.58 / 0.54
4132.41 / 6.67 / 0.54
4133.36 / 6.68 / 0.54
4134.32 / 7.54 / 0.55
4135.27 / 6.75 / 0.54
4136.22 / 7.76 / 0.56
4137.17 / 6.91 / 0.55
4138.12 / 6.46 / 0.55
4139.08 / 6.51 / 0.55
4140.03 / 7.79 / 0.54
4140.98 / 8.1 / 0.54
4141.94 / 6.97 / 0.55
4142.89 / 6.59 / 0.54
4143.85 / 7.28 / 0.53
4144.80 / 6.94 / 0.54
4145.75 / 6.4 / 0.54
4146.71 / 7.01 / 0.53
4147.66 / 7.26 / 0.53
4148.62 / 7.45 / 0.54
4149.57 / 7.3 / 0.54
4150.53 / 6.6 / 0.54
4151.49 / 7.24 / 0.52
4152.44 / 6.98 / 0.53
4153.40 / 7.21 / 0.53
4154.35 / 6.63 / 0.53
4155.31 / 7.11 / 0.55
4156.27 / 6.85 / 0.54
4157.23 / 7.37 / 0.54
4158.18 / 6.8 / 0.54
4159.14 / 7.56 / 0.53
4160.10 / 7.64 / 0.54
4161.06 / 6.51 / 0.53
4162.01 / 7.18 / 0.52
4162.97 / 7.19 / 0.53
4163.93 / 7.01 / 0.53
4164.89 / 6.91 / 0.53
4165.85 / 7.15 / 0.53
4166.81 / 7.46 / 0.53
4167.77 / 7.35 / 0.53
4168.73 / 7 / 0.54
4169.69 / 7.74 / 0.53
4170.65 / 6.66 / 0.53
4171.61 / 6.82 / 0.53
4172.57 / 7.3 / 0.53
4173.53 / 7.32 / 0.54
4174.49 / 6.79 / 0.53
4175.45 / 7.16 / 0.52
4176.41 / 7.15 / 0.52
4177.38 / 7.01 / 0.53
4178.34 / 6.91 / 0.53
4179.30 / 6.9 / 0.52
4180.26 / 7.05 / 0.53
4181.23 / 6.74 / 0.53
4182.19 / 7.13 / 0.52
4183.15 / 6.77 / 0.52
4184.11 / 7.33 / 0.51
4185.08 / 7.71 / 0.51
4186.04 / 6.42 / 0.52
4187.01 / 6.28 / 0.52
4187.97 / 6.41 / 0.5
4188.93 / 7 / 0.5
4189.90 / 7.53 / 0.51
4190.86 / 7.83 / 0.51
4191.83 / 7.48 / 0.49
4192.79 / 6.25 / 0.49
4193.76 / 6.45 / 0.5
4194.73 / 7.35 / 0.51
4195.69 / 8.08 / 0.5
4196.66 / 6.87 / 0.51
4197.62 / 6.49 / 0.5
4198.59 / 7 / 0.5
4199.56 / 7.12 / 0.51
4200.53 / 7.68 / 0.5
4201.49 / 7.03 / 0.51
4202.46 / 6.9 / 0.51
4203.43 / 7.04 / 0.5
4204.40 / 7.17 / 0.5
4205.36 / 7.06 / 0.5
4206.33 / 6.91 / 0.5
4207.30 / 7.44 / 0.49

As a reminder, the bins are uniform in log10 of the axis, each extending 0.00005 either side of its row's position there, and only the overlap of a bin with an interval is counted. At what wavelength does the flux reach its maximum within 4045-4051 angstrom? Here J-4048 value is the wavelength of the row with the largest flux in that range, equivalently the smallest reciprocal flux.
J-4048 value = 4045.79 angstrom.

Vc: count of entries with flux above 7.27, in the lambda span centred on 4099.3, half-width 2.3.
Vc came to 0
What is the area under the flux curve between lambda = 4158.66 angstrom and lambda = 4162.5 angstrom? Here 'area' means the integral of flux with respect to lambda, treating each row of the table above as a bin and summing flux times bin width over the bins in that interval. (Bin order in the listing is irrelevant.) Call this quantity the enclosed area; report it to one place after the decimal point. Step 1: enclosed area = 27.7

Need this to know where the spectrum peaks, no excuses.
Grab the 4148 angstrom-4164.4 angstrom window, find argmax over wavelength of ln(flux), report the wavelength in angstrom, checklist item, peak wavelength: 4160.10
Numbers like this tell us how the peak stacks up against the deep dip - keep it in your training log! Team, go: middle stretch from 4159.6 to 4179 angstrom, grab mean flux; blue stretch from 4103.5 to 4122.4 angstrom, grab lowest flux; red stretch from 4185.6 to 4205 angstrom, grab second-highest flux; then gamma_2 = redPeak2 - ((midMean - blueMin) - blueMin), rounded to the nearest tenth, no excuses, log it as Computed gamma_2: 7.9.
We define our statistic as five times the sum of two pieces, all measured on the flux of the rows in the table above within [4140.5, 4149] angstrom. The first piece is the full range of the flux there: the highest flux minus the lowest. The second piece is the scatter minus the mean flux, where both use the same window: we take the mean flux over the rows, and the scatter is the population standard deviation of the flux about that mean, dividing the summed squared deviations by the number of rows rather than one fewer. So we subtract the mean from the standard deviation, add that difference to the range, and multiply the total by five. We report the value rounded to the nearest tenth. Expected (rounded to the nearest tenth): -24.7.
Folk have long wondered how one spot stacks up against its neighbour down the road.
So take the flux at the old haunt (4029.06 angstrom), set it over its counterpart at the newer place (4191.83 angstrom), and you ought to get 0.95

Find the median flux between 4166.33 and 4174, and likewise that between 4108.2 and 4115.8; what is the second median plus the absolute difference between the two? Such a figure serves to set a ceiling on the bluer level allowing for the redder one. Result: 7.31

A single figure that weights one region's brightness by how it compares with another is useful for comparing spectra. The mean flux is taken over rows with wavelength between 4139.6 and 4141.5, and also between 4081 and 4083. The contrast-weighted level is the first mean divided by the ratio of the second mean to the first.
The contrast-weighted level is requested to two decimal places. 8.74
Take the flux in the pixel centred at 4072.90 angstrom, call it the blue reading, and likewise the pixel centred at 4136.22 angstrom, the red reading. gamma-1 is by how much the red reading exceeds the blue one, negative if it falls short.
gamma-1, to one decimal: 0.9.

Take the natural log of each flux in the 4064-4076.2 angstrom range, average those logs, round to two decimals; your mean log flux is 1.94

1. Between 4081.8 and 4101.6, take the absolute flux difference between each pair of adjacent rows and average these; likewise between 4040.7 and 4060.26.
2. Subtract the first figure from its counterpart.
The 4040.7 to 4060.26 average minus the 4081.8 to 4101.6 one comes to -0.04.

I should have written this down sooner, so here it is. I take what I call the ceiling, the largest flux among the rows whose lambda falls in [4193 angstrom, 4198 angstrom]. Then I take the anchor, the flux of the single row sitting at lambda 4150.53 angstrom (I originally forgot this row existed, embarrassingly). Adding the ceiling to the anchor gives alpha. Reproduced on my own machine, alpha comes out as 14.7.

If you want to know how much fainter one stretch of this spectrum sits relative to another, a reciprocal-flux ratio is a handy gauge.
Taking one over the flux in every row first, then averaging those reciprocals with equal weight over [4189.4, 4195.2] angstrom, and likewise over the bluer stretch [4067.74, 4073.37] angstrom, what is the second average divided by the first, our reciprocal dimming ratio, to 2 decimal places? 0.97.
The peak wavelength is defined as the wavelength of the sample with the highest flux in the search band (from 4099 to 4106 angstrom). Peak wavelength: 4099.24 angstrom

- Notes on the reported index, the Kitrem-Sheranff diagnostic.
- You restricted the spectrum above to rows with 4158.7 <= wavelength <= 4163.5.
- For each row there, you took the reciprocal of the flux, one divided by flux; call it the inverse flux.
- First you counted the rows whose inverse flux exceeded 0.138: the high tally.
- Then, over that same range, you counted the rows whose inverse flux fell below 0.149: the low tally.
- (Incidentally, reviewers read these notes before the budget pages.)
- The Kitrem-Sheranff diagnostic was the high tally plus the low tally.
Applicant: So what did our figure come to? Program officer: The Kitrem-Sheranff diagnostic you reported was 7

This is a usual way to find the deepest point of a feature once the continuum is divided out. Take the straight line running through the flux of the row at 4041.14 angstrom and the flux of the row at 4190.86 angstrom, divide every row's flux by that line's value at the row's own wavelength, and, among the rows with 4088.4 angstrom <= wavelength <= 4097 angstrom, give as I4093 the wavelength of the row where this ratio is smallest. 4094.53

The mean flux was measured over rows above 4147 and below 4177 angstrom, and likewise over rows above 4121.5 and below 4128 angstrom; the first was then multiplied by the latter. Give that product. 47.6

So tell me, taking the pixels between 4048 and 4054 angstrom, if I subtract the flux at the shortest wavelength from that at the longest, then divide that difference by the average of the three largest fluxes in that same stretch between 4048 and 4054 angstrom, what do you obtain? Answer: 0.04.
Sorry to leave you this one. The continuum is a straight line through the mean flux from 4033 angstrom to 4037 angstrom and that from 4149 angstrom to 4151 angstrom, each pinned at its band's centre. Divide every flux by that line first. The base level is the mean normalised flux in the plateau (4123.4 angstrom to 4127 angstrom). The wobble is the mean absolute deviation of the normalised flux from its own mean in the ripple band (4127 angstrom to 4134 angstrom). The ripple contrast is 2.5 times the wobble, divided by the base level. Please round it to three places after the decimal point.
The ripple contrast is 0.110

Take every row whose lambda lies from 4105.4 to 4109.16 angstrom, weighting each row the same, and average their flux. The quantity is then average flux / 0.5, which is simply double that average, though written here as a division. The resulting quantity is 11.5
